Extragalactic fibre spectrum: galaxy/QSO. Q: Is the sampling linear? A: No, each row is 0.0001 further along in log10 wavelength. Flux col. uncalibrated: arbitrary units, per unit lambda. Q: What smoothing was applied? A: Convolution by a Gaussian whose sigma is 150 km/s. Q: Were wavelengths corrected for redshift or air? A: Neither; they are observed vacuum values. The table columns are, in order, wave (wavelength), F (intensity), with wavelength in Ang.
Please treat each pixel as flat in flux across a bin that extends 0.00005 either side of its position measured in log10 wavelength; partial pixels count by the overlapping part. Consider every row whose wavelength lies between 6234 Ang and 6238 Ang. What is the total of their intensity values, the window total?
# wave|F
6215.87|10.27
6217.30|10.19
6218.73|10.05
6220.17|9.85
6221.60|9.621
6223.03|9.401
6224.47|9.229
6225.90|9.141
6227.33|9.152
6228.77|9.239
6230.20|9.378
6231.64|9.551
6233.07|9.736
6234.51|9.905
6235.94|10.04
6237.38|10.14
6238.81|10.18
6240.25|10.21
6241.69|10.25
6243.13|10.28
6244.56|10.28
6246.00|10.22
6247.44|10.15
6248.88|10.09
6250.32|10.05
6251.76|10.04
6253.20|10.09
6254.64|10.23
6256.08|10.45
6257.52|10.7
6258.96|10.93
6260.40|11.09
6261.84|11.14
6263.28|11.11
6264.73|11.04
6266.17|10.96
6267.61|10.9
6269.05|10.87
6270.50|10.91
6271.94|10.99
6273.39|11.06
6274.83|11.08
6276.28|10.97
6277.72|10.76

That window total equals 30.1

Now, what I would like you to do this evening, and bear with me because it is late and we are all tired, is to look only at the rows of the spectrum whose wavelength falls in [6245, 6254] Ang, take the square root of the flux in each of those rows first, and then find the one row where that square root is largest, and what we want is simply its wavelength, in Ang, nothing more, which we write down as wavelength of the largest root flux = 6246.00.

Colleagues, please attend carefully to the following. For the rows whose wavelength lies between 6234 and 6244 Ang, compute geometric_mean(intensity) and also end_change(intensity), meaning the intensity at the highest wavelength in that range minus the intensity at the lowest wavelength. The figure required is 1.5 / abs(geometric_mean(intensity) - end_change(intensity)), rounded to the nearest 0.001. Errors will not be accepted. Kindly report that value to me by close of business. 0.154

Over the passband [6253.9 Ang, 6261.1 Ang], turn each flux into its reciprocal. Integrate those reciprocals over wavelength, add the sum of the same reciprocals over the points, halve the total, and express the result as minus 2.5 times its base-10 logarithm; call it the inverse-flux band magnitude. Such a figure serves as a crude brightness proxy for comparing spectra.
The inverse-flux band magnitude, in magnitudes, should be 0.6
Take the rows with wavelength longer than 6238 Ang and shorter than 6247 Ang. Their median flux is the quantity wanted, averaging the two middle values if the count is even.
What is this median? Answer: 10.2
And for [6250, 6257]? 10.1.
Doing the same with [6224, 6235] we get 9.3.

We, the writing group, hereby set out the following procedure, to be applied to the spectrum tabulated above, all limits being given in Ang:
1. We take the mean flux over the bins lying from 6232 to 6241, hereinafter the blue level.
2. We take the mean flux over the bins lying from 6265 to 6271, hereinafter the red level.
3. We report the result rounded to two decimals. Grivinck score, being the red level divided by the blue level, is 1.09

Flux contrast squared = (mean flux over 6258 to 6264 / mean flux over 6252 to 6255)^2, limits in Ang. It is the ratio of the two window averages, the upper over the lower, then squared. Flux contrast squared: 1.19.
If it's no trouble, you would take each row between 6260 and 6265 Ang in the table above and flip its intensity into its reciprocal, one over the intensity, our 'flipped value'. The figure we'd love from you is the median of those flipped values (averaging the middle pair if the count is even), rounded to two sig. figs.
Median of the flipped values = 0.090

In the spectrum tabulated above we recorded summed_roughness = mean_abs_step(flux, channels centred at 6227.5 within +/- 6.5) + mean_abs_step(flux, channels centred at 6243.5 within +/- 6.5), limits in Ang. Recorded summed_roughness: 0.18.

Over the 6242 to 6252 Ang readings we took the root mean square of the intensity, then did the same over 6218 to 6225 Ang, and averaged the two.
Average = 9.9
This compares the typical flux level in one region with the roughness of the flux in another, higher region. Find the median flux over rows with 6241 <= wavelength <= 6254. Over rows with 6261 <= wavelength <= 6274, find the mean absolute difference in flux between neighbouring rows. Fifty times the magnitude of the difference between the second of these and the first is 505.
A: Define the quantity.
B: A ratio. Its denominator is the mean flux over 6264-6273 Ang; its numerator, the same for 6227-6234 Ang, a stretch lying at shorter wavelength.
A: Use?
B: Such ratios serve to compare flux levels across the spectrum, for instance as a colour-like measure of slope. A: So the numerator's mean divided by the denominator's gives 0.86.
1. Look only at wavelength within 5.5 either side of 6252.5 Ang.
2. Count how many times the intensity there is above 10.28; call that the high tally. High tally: 2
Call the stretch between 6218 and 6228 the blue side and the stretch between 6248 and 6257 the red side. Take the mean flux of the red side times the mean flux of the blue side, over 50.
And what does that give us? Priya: 1.93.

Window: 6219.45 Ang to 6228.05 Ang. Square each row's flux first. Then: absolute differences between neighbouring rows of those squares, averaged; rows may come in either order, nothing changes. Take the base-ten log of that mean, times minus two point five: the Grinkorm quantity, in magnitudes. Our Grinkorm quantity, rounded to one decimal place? -1.1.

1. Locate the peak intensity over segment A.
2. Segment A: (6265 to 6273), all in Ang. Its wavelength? 6271.94 Ang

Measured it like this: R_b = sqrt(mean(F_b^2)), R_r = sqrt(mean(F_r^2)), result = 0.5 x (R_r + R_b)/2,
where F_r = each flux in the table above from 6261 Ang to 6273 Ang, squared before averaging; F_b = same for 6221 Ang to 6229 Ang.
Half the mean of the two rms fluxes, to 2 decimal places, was 5.07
